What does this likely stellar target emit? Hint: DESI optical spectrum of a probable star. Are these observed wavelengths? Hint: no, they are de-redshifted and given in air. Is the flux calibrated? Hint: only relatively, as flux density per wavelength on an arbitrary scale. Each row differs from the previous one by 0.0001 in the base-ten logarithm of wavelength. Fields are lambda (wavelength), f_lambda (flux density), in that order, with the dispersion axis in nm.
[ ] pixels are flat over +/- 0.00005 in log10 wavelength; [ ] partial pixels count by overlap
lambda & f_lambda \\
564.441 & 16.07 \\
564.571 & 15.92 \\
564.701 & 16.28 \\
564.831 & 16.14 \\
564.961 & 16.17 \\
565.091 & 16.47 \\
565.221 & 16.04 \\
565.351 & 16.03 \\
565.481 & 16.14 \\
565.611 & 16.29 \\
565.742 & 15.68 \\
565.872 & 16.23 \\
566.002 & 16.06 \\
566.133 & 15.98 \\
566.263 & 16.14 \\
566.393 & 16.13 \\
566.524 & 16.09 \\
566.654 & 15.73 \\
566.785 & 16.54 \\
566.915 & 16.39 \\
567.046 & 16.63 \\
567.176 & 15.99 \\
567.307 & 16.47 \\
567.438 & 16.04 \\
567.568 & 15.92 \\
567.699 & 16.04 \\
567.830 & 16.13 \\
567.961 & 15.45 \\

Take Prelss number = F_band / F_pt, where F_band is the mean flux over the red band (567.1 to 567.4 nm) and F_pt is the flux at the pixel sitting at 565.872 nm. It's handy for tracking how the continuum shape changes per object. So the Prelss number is 1.00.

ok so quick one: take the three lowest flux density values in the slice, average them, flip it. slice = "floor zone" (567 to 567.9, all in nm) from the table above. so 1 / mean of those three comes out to 0.0626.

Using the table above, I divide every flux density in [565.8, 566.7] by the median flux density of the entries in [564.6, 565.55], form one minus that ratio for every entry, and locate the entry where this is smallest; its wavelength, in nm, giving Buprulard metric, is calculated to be 565.872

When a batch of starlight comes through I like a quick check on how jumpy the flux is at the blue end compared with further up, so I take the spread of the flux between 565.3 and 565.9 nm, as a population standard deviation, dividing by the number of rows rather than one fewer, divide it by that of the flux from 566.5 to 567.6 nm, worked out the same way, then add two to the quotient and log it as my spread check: 2.73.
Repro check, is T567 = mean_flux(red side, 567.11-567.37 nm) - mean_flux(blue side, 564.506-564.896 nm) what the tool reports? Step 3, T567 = 0.12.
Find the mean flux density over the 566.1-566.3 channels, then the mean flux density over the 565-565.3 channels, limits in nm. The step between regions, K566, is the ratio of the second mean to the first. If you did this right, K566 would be 1.01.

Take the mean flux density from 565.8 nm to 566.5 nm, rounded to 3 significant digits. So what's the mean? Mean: 16.1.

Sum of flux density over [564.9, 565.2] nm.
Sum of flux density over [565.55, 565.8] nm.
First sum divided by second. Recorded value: 1.02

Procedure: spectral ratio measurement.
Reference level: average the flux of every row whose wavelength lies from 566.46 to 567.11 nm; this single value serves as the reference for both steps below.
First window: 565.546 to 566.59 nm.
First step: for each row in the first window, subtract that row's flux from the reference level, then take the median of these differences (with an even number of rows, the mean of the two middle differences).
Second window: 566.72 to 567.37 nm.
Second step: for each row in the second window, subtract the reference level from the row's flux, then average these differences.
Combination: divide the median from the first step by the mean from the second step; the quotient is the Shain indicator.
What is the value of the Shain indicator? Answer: 1.3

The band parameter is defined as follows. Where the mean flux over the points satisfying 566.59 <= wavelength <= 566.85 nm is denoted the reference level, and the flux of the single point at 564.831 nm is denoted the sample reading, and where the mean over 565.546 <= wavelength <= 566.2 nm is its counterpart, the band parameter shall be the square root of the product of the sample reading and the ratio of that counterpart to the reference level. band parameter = 4.01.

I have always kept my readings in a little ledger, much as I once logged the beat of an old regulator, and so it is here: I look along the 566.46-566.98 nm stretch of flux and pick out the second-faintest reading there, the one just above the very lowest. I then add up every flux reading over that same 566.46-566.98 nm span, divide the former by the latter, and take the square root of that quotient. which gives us 0.498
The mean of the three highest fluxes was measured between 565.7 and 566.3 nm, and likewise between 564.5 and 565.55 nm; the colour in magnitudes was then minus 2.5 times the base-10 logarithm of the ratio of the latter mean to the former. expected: -0.011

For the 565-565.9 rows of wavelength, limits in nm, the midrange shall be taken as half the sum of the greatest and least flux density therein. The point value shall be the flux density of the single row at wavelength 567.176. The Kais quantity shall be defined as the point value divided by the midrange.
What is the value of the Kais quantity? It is 0.99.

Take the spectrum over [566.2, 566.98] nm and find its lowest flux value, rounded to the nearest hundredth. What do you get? 15.73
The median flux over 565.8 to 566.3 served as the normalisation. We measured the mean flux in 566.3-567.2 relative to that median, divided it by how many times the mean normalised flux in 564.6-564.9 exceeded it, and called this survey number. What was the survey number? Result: 1.01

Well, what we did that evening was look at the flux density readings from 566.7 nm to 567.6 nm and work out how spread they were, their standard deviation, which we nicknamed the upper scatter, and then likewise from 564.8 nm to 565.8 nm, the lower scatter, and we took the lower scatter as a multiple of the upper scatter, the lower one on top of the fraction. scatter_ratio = 0.8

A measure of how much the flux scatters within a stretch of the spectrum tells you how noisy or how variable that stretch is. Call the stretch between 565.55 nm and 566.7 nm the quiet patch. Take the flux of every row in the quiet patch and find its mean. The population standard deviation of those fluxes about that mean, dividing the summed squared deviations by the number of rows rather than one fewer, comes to 0.20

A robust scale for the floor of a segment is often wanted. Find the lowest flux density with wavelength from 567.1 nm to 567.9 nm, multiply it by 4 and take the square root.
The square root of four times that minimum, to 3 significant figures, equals 7.98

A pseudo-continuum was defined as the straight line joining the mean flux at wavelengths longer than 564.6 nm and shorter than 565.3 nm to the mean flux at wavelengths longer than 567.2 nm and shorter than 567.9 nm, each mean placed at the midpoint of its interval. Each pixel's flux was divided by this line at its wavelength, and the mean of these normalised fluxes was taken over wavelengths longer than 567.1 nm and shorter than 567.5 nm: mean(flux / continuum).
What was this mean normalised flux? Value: 1.00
